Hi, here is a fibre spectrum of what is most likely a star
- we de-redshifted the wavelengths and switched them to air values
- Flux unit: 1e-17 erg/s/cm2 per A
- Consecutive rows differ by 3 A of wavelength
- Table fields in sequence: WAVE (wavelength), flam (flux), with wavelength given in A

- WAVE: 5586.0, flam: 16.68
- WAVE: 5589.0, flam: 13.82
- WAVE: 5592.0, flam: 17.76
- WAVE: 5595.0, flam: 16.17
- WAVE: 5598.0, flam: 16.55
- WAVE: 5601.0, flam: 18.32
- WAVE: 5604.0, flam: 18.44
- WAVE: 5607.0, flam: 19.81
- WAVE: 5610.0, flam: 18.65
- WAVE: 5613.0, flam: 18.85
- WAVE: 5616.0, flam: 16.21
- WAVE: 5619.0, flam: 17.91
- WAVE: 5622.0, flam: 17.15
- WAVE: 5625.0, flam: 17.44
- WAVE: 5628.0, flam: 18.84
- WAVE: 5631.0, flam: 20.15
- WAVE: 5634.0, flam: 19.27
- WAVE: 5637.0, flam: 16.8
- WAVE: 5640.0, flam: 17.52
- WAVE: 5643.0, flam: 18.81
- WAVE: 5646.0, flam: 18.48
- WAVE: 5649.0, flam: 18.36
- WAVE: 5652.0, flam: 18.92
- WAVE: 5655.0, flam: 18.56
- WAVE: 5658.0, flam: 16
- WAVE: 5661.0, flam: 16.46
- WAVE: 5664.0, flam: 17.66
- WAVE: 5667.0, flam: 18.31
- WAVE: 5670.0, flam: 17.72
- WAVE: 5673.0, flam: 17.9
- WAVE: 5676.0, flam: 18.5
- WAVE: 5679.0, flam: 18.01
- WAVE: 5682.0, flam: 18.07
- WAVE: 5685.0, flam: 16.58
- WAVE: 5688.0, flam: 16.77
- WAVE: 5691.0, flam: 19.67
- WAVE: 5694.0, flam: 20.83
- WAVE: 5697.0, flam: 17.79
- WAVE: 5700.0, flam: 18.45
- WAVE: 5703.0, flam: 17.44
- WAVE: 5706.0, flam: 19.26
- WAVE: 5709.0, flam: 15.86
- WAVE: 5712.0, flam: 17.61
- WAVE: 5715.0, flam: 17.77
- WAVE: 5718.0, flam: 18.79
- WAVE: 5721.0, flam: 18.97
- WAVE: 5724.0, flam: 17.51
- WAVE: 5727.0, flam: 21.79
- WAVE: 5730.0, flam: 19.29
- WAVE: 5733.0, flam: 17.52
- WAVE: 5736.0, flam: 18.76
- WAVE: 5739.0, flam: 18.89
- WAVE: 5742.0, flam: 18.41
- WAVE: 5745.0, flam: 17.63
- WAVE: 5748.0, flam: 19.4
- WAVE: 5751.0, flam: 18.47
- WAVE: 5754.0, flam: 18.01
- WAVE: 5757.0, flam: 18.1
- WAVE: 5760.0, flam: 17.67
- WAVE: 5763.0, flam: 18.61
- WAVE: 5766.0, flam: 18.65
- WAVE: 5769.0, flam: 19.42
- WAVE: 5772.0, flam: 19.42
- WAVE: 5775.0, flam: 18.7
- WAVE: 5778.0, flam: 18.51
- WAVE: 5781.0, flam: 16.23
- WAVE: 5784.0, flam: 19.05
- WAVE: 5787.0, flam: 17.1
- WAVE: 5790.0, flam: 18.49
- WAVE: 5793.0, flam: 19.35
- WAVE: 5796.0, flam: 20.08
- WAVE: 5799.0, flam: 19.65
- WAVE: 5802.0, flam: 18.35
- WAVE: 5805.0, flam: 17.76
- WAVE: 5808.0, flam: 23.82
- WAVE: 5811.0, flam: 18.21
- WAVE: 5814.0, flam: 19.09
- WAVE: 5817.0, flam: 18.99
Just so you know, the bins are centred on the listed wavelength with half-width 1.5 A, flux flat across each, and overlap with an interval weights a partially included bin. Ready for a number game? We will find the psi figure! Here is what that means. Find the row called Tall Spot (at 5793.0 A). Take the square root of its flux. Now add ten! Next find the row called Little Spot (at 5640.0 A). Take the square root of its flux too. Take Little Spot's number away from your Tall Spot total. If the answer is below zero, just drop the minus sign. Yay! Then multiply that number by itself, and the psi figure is 104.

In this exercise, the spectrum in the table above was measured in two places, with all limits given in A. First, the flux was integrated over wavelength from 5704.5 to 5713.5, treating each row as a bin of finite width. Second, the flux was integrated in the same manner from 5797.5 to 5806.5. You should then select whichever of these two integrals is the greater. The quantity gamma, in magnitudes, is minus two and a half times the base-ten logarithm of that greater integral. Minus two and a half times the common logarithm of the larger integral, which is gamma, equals -5.56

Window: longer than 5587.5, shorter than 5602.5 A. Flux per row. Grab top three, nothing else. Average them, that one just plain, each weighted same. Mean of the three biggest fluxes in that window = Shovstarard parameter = 17.5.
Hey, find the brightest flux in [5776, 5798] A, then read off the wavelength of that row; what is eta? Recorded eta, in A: 5796.0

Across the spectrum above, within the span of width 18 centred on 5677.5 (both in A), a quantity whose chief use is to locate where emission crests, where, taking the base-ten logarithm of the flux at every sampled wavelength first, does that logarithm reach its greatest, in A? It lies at 5676.0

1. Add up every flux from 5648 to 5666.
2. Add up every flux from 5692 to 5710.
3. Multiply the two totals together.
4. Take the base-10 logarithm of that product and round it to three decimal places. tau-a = 4.065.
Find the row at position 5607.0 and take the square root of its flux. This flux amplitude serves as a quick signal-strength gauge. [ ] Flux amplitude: 4.5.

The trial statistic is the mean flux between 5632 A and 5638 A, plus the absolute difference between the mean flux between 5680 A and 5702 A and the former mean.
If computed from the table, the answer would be 18.3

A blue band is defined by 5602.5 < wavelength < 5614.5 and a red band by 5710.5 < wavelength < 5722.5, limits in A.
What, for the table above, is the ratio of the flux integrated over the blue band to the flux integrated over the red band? 1.04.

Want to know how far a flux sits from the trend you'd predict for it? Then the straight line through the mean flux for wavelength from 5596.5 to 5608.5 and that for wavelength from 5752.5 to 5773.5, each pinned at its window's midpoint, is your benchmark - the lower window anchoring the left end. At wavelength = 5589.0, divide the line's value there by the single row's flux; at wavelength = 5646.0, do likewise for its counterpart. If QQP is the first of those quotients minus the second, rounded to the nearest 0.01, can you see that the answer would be 0.33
